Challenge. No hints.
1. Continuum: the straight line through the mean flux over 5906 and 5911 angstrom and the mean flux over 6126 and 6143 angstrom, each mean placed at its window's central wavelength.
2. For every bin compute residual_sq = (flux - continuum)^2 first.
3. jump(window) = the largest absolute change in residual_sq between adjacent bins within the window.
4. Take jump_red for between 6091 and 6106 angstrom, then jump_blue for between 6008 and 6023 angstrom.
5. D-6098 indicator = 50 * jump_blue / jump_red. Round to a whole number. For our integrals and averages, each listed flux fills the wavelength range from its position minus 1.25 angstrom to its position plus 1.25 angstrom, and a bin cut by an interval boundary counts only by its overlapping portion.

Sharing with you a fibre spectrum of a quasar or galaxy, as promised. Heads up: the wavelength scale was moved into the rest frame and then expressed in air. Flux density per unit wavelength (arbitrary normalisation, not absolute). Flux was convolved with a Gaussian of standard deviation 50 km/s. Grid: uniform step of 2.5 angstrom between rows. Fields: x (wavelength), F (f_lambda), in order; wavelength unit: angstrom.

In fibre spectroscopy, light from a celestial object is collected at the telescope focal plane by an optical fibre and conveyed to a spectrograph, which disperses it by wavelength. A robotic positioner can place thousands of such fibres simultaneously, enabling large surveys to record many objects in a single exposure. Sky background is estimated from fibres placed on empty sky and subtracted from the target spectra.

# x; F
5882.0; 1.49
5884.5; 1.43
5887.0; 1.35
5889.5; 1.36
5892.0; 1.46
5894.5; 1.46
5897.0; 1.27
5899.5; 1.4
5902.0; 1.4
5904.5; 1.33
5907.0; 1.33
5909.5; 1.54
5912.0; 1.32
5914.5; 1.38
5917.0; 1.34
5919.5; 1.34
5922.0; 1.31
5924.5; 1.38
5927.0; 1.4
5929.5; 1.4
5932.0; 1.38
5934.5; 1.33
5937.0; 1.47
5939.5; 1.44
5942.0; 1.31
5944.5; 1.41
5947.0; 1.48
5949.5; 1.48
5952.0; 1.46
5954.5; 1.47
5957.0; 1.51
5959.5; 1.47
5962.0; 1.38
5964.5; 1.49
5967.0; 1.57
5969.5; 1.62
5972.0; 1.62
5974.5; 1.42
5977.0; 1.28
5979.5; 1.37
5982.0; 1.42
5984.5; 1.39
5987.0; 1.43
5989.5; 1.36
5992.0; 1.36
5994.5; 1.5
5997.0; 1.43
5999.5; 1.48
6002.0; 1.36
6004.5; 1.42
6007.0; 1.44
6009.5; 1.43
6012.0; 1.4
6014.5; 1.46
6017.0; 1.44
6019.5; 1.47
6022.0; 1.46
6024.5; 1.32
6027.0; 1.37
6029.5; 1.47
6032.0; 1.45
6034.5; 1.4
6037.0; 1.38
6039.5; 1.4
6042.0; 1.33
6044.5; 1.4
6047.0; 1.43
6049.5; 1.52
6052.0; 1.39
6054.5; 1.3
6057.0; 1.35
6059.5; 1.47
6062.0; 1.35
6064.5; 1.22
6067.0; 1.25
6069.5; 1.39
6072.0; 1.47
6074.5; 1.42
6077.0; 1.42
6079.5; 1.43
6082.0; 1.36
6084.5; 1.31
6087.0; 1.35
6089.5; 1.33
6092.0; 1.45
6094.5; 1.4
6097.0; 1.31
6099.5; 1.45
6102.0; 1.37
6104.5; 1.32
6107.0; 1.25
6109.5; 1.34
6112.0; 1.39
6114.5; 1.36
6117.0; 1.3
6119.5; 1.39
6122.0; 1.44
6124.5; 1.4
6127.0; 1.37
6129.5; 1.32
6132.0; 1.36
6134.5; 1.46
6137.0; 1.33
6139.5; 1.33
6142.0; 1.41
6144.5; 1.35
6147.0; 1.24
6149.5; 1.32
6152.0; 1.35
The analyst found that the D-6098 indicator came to 32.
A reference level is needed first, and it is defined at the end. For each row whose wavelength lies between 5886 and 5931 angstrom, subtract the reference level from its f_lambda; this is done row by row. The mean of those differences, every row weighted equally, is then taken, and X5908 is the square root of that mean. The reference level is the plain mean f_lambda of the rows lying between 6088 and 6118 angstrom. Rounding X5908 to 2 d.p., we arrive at 0.14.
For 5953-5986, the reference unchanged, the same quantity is 0.33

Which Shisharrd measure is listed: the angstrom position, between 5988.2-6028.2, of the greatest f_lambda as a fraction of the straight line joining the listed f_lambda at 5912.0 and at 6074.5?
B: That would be 5994.5 angstrom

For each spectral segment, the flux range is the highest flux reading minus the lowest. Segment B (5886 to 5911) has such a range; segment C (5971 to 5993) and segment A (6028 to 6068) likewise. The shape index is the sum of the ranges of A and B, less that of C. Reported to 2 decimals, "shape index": 0.23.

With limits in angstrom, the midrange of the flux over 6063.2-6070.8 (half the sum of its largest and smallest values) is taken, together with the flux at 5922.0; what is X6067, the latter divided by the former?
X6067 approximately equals 1.00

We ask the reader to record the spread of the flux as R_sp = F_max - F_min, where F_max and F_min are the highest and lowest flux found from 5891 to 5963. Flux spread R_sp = 0.27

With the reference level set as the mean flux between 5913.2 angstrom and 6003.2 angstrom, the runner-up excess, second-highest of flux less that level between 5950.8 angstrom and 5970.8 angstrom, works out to 0.15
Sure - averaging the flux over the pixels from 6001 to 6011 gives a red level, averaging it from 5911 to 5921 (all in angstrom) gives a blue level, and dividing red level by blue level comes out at 1.05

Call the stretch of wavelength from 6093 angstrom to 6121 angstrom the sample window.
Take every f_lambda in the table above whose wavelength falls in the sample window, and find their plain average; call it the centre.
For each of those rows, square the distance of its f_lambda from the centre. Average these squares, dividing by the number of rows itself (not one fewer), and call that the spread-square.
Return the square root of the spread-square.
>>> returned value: 0.053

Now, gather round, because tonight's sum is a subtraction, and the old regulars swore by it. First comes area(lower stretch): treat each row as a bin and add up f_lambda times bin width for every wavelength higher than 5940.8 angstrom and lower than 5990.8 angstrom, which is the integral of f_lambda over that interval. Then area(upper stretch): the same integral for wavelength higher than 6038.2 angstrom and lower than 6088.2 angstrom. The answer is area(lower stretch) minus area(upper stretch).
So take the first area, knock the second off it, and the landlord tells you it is 3.5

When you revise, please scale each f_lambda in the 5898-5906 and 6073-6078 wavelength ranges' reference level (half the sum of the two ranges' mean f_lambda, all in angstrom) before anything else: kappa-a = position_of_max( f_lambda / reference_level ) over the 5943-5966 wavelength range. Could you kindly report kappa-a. 5957.0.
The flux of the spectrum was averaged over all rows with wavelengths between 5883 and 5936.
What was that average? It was 1.38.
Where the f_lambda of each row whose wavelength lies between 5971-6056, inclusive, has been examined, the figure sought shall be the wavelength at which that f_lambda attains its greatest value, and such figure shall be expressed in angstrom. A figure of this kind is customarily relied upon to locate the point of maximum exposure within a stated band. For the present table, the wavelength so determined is 5972.0 angstrom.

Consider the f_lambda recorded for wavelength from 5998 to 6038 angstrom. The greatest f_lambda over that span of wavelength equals 1.48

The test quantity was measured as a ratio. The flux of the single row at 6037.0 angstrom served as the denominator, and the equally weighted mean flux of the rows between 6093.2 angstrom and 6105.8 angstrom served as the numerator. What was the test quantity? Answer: 0.99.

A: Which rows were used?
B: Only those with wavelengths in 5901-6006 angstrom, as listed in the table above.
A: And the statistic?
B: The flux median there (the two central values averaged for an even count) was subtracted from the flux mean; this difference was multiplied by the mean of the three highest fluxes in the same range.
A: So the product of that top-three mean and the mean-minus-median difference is 0.022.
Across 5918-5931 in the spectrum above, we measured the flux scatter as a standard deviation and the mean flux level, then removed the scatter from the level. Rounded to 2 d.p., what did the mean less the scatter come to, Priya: 1.33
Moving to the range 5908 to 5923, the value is 1.29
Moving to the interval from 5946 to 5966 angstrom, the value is 1.43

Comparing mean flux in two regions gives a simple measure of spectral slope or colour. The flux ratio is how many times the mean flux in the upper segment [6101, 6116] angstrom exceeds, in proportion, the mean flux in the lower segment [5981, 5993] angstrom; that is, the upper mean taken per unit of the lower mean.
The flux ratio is 0.96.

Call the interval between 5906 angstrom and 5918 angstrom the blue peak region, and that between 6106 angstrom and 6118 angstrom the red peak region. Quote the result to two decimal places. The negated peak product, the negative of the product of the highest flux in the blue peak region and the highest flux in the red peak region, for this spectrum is -2.14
